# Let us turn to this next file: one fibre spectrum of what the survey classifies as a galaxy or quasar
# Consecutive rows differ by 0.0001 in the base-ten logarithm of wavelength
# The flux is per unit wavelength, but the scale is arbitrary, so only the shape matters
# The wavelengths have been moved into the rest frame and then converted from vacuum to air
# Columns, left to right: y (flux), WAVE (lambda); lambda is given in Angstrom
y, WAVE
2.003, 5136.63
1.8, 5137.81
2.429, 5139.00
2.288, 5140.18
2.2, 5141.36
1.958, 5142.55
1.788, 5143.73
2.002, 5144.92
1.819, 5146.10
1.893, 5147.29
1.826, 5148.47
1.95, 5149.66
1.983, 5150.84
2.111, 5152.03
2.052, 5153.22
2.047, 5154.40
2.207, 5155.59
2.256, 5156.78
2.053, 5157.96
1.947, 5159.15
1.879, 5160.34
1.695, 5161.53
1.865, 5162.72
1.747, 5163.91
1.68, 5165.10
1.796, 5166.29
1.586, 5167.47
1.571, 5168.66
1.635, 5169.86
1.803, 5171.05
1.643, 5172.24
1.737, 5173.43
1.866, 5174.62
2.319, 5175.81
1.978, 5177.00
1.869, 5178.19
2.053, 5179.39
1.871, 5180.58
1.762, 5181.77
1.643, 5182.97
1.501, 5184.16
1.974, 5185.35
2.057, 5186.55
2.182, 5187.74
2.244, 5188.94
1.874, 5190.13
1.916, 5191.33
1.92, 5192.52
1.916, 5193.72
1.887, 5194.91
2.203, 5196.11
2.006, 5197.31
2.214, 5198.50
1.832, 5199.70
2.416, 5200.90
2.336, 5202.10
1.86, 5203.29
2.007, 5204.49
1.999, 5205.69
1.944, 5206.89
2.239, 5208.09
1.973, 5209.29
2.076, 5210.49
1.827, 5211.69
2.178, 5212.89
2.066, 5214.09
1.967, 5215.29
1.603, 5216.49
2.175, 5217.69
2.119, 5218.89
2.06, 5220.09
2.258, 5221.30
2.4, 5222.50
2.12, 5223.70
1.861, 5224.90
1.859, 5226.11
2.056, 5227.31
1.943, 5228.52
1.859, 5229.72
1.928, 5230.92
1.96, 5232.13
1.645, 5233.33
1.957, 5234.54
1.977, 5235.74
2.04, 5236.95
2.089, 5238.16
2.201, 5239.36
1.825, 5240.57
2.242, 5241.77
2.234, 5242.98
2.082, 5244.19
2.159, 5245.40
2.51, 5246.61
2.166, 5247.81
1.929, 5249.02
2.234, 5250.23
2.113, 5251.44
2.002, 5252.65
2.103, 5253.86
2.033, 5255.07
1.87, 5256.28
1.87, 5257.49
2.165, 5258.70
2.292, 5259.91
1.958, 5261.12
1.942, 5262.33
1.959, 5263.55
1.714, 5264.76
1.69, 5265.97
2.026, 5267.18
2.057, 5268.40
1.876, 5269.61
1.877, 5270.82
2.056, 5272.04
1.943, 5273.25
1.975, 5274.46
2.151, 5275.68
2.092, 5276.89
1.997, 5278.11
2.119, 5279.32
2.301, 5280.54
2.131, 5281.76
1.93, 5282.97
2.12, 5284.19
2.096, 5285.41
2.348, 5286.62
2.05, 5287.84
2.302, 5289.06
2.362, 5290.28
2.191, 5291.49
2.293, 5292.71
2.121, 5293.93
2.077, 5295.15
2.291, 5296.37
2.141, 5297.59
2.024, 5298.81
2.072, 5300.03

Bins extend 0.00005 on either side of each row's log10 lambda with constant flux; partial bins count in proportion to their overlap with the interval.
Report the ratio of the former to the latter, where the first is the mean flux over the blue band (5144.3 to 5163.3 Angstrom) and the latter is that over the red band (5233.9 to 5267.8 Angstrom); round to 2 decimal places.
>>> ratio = 0.96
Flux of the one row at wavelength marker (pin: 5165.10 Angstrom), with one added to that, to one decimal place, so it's 2.7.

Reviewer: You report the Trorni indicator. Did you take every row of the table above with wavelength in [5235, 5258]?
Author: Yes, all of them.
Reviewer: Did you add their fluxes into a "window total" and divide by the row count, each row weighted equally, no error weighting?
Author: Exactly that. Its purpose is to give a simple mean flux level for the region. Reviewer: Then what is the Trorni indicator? 2.09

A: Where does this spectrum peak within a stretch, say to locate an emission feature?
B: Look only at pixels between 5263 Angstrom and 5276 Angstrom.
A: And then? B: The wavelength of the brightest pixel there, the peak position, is 5275.68 Angstrom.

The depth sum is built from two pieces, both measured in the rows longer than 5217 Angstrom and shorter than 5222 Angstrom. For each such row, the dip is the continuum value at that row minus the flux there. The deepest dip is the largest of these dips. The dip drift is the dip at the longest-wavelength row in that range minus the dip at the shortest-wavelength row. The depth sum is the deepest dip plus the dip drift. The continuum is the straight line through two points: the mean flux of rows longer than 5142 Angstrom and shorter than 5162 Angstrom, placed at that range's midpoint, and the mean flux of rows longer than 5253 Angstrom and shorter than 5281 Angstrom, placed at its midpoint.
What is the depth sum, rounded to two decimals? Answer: -0.15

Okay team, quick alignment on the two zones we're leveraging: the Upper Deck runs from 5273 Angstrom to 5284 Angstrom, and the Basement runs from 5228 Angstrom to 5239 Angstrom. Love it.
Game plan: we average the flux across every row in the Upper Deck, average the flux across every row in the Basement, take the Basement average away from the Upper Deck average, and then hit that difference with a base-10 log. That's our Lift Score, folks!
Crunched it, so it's -0.9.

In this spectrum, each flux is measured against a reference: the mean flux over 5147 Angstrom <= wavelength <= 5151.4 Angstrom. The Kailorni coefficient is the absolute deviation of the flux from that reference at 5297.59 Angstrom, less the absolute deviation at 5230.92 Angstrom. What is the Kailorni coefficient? 0.21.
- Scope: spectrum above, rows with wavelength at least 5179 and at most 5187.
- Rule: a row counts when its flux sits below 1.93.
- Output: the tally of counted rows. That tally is 4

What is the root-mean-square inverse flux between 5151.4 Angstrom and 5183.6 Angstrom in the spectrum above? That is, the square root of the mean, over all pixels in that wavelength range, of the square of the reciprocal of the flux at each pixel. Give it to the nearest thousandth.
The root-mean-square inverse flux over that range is 0.542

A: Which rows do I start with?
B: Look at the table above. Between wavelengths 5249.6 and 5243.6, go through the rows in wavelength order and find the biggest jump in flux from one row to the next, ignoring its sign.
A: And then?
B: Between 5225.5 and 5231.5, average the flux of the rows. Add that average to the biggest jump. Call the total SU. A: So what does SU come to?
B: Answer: 2.28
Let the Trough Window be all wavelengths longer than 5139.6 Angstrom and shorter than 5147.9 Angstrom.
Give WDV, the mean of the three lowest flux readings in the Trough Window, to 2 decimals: 1.83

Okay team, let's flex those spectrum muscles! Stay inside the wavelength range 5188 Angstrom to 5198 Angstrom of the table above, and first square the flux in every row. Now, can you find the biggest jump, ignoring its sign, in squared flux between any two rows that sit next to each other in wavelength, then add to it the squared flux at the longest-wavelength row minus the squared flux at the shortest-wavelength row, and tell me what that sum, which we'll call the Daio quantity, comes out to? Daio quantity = 0.51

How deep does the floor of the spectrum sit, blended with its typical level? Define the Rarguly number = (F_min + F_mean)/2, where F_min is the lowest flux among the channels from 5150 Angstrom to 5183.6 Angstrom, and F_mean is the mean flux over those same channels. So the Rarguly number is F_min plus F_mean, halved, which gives 1.73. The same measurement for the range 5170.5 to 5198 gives 1.71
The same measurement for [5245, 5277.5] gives 1.86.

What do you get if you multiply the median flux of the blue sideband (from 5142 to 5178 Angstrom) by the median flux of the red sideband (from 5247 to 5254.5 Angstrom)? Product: 3.95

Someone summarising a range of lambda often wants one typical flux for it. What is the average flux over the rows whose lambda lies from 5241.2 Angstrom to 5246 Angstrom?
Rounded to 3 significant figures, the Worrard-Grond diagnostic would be 2.18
